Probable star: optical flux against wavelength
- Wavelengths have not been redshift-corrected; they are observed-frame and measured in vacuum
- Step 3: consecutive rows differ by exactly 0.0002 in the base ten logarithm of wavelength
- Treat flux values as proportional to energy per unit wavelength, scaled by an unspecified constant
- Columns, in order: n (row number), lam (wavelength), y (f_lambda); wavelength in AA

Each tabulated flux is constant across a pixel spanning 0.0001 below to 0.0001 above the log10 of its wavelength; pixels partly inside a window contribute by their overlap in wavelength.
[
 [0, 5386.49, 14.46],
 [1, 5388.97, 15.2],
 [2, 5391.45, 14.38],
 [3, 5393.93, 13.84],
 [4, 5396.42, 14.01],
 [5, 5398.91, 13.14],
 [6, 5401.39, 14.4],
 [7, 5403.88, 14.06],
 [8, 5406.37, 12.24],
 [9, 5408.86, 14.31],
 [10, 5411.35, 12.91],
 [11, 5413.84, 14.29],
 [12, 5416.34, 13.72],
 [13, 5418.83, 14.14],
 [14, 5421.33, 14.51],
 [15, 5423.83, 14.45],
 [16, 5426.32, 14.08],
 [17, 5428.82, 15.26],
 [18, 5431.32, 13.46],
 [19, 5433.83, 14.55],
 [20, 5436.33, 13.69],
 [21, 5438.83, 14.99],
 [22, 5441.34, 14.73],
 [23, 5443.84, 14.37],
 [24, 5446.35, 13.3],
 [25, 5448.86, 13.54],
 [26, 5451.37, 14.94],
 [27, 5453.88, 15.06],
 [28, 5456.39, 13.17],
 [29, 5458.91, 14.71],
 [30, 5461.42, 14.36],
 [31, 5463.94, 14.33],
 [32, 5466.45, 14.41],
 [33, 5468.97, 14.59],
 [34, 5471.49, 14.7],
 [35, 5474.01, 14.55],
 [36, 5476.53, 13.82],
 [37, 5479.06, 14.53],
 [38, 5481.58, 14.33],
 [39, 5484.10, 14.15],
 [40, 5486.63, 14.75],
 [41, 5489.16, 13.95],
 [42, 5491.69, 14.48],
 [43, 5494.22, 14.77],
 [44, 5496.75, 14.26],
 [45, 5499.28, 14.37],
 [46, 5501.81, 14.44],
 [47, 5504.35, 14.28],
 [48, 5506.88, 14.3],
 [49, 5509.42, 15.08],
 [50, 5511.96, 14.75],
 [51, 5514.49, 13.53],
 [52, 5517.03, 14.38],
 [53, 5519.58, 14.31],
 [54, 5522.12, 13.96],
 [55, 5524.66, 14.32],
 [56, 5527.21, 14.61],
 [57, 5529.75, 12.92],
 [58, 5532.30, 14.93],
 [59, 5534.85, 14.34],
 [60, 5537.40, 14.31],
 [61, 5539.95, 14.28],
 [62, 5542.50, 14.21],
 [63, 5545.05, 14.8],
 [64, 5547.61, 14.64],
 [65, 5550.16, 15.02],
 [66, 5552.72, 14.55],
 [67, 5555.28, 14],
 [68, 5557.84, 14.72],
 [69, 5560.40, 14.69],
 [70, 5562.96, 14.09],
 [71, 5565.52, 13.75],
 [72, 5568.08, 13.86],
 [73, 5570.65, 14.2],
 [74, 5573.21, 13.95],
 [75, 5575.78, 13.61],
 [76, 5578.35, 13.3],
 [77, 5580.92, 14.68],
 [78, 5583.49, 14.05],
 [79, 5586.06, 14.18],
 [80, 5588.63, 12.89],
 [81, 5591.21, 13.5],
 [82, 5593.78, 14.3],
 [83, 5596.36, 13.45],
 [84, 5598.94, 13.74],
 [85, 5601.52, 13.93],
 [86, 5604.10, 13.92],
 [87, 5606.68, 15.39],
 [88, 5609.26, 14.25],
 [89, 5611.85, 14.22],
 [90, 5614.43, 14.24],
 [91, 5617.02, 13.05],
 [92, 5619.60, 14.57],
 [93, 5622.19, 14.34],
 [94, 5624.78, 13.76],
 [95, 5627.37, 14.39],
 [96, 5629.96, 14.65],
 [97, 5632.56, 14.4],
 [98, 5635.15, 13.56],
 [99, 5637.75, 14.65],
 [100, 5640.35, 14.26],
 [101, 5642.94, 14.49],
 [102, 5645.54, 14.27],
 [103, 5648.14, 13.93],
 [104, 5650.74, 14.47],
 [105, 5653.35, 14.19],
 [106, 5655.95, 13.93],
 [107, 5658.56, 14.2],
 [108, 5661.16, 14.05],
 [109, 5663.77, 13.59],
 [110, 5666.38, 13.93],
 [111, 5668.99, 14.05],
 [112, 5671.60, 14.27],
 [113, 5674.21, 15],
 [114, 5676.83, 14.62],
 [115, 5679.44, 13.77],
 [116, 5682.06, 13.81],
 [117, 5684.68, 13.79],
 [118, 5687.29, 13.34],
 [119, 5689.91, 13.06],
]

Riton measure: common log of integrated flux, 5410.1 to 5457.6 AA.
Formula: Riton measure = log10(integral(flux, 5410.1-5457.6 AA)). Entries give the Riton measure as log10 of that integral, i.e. 2.83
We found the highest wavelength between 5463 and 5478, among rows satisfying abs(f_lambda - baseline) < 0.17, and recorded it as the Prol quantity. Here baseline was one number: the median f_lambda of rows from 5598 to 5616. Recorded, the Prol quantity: 5463.94 AA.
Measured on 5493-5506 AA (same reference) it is 5504.35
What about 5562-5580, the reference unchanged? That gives 5570.65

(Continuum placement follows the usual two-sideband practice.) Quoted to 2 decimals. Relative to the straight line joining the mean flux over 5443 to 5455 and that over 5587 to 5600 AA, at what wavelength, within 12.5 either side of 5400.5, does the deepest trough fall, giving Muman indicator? 5406.37 AA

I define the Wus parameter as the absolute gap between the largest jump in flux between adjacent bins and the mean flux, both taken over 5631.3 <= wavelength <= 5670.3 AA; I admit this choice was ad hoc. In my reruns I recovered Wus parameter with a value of 13.0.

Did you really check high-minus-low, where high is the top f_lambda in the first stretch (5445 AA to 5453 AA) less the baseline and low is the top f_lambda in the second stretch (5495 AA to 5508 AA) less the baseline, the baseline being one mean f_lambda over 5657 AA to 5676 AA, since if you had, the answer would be 0.50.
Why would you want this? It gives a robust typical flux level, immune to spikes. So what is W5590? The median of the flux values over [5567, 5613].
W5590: 13.94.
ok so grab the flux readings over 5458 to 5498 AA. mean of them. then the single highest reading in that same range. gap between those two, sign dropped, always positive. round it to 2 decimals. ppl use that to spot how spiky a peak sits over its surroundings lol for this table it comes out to 0.35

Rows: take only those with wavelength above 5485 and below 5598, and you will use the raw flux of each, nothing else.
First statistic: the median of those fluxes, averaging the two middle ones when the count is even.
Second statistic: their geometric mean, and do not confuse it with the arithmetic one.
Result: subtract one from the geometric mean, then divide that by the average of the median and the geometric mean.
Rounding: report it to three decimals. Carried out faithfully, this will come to 0.927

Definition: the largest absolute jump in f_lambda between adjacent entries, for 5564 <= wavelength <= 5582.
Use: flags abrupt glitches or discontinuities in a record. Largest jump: 1.4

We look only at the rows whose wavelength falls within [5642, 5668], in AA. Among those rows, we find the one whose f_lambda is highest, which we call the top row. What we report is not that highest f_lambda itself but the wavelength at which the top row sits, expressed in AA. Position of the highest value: 5642.94 AA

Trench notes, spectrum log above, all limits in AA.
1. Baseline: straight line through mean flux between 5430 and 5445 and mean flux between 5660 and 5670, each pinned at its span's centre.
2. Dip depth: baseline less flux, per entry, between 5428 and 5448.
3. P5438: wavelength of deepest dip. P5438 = 5446.35 AA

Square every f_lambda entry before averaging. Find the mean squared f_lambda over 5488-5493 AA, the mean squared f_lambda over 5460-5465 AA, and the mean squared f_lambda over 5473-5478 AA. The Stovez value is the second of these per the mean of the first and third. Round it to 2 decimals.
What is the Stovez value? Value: 1.02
